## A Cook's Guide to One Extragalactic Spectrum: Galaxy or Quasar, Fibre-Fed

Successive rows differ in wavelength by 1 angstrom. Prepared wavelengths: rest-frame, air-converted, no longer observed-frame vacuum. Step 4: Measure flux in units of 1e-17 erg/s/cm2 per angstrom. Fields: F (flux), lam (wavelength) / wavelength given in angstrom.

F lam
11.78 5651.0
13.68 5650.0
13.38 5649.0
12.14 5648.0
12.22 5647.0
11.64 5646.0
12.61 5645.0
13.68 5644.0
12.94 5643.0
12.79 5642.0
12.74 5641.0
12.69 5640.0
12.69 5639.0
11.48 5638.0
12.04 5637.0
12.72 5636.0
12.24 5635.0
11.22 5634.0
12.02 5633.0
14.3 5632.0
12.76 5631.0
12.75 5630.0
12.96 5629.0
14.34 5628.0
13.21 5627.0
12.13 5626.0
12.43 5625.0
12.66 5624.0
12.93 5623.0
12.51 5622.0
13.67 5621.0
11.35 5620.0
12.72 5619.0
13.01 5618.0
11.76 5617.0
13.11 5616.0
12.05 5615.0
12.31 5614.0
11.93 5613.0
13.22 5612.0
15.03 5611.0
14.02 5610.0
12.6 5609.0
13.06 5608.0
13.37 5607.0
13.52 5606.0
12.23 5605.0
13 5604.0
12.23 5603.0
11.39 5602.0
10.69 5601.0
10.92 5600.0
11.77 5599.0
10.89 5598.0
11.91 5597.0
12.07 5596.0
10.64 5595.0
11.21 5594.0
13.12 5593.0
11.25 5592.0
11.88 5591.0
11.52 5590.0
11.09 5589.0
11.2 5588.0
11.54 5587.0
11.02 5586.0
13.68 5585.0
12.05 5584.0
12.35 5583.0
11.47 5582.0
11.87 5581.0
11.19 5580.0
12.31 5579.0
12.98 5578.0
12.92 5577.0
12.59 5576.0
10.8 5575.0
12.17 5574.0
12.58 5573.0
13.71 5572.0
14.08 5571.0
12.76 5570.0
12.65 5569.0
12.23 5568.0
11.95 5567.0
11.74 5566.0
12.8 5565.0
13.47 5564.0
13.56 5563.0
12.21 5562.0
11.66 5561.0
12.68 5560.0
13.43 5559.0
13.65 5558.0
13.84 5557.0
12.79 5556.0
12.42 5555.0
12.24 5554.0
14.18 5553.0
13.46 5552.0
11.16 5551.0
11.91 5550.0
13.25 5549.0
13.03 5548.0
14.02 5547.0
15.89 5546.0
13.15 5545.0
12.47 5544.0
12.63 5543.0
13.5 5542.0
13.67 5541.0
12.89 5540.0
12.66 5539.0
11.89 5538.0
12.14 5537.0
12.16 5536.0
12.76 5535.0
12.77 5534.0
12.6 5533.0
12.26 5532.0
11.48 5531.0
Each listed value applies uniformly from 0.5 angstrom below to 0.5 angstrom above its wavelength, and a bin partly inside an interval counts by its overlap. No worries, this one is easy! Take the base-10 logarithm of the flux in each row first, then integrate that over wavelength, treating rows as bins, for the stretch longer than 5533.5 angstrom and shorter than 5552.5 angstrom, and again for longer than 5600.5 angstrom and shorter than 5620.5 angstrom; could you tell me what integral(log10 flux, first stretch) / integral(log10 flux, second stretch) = 1.0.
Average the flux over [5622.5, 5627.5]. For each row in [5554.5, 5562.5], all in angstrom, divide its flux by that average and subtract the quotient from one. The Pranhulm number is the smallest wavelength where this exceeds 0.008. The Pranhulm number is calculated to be 5555.0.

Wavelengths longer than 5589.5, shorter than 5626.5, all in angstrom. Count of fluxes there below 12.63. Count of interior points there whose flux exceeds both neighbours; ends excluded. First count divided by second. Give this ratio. 1.9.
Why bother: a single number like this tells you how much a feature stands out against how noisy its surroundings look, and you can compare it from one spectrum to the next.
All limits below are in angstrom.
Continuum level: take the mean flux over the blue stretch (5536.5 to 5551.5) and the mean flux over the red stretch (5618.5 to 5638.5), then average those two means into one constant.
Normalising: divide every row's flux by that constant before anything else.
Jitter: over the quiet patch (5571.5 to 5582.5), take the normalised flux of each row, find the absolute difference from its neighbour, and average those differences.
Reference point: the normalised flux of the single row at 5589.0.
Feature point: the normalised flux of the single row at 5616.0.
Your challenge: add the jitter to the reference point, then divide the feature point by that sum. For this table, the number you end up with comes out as 1.10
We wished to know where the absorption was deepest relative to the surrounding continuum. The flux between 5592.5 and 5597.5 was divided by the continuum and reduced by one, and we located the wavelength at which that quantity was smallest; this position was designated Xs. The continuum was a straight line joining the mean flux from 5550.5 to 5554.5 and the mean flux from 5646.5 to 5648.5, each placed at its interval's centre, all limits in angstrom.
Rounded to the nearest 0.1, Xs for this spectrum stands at 5595.0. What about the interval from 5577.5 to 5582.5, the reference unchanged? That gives 5580.0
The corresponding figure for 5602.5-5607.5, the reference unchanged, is 5603.0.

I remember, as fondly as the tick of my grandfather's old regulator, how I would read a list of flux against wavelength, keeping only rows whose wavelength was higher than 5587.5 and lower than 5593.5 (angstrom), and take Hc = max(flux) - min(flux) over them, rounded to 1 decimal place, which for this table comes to 2.0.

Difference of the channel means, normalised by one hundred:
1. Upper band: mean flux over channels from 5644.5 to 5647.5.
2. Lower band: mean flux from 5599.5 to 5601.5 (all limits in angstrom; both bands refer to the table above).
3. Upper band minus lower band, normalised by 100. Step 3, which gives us 0.014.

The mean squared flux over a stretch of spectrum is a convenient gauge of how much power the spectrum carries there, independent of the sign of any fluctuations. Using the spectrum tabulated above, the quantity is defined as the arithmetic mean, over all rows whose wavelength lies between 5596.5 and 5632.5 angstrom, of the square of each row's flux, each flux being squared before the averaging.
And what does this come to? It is 161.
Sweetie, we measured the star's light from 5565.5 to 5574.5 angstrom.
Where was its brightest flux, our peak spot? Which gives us 5571.0 angstrom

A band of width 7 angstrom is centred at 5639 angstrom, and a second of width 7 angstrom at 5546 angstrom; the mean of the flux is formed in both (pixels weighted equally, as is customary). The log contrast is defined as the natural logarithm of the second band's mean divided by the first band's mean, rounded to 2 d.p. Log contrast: 0.08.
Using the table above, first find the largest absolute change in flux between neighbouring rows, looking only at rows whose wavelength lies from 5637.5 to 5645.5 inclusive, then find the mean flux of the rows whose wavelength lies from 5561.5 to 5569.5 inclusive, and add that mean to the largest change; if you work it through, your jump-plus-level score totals 13.8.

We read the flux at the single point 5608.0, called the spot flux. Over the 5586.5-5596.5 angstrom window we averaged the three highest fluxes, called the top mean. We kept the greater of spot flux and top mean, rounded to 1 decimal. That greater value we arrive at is 13.1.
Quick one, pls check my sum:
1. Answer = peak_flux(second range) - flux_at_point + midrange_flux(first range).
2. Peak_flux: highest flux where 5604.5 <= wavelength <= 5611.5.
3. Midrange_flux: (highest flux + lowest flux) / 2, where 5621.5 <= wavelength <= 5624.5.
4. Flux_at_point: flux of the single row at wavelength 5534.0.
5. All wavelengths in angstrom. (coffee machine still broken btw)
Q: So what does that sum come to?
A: 15.0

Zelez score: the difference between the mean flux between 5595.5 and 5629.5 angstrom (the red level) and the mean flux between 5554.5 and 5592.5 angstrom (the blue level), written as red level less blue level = 0.2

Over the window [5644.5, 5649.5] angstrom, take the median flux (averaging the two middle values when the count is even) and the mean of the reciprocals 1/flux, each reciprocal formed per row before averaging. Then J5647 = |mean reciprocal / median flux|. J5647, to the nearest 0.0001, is 0.0066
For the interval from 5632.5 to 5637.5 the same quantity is 0.0069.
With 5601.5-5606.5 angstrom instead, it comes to 0.0066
